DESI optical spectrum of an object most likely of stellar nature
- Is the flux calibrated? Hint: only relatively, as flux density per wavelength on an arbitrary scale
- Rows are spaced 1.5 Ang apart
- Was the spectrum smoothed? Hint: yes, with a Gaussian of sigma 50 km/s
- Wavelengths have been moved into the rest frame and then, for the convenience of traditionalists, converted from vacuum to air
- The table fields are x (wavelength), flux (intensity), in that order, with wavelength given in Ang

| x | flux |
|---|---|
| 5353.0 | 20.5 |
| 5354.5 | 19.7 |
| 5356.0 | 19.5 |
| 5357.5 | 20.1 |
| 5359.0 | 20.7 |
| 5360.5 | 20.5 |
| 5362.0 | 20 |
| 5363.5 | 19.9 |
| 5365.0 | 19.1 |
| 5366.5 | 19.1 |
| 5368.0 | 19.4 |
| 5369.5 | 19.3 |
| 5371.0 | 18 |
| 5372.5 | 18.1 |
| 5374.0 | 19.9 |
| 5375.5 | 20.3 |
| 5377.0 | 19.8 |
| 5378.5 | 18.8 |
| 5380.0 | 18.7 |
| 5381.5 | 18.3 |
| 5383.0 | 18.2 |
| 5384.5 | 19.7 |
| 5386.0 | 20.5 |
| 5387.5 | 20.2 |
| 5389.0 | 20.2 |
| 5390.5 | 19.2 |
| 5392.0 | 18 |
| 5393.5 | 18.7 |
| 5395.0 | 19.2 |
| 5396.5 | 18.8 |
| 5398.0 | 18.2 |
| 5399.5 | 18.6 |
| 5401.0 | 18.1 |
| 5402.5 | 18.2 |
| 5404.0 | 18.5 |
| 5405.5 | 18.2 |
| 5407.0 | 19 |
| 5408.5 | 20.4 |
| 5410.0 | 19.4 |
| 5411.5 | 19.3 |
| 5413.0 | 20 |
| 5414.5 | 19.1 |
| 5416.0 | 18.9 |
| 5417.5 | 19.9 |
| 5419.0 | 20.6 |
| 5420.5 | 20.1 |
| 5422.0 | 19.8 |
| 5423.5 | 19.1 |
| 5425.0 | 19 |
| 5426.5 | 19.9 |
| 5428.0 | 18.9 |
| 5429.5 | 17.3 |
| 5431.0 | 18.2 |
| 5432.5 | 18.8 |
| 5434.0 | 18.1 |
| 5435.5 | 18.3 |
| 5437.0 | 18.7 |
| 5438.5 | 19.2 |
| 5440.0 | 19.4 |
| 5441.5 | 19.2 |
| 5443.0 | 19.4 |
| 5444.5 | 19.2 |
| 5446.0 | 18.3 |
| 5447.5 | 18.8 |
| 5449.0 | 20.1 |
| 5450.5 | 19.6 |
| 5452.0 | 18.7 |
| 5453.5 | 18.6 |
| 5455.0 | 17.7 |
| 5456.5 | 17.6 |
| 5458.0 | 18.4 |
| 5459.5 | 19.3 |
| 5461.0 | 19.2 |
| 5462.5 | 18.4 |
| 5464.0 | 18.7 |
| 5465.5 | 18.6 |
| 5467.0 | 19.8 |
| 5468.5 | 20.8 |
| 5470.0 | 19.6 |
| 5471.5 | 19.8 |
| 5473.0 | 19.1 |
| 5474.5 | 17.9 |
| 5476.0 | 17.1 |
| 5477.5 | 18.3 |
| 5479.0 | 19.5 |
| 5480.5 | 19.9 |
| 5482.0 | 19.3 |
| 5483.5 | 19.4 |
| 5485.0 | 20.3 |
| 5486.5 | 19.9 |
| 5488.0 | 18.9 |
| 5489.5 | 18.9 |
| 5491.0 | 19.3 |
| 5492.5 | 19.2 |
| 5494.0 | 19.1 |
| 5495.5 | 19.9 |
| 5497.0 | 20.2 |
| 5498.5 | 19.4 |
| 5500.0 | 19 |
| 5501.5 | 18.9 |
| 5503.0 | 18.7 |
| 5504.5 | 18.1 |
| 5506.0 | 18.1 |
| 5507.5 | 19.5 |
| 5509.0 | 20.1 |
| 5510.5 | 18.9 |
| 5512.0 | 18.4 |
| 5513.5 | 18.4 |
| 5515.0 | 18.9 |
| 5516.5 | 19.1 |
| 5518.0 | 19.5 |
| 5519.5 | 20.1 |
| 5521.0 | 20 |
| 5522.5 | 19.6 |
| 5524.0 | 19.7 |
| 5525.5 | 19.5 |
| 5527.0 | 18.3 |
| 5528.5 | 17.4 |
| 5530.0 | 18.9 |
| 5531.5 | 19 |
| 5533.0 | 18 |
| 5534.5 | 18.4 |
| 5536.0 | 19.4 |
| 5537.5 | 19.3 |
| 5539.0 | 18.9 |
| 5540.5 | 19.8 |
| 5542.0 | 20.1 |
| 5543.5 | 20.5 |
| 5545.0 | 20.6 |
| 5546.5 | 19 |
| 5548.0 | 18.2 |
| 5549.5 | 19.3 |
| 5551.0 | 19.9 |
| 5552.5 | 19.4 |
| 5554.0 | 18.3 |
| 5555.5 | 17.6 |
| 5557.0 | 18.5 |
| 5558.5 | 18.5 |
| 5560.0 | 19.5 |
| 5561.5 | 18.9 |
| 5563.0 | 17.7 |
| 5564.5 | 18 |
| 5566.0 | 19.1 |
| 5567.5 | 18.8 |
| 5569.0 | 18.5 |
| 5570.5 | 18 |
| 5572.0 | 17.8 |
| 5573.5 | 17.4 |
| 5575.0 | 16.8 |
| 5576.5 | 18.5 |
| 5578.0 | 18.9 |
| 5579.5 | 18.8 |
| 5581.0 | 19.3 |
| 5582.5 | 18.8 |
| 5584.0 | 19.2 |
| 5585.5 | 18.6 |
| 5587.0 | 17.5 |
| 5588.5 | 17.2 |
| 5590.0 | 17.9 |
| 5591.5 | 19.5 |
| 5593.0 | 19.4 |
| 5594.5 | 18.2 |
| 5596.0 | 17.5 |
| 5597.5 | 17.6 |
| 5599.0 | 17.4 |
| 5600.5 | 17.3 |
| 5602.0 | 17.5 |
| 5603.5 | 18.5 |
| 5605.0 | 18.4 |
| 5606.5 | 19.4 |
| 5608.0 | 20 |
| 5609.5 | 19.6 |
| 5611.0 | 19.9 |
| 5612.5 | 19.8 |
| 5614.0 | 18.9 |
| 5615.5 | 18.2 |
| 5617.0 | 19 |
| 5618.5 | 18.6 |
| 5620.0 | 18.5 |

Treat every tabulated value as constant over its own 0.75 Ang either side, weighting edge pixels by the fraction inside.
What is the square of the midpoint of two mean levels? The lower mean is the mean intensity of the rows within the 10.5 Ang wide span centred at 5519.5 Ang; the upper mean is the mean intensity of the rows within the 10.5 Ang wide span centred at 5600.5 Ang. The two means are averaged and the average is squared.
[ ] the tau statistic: 348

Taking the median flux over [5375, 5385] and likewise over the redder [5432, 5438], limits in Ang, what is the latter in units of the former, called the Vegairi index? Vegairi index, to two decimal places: 0.98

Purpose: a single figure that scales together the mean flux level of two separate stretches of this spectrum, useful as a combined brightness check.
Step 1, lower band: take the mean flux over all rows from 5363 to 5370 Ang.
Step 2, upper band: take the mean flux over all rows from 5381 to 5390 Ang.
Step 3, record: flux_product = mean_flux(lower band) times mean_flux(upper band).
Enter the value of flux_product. 378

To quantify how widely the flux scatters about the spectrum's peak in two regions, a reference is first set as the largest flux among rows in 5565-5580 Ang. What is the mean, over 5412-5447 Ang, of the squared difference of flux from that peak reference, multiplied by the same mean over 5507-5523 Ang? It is 0.22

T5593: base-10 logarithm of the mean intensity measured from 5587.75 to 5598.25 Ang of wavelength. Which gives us 1.26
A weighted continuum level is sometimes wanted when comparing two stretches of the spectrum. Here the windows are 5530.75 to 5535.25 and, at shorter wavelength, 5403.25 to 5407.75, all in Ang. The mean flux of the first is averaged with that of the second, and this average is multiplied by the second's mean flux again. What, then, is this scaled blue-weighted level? 344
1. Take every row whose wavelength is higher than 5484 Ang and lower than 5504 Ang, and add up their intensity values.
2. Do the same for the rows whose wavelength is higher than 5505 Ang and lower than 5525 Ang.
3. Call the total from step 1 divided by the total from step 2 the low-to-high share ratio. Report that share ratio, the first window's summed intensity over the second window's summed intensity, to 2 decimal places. 1.01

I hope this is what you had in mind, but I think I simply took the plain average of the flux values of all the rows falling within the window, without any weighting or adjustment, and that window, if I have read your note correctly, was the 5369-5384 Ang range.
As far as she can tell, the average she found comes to 18.9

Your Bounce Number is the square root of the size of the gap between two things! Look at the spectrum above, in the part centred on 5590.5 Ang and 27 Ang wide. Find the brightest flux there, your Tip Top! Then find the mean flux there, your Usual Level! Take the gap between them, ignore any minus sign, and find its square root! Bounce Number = 1.10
